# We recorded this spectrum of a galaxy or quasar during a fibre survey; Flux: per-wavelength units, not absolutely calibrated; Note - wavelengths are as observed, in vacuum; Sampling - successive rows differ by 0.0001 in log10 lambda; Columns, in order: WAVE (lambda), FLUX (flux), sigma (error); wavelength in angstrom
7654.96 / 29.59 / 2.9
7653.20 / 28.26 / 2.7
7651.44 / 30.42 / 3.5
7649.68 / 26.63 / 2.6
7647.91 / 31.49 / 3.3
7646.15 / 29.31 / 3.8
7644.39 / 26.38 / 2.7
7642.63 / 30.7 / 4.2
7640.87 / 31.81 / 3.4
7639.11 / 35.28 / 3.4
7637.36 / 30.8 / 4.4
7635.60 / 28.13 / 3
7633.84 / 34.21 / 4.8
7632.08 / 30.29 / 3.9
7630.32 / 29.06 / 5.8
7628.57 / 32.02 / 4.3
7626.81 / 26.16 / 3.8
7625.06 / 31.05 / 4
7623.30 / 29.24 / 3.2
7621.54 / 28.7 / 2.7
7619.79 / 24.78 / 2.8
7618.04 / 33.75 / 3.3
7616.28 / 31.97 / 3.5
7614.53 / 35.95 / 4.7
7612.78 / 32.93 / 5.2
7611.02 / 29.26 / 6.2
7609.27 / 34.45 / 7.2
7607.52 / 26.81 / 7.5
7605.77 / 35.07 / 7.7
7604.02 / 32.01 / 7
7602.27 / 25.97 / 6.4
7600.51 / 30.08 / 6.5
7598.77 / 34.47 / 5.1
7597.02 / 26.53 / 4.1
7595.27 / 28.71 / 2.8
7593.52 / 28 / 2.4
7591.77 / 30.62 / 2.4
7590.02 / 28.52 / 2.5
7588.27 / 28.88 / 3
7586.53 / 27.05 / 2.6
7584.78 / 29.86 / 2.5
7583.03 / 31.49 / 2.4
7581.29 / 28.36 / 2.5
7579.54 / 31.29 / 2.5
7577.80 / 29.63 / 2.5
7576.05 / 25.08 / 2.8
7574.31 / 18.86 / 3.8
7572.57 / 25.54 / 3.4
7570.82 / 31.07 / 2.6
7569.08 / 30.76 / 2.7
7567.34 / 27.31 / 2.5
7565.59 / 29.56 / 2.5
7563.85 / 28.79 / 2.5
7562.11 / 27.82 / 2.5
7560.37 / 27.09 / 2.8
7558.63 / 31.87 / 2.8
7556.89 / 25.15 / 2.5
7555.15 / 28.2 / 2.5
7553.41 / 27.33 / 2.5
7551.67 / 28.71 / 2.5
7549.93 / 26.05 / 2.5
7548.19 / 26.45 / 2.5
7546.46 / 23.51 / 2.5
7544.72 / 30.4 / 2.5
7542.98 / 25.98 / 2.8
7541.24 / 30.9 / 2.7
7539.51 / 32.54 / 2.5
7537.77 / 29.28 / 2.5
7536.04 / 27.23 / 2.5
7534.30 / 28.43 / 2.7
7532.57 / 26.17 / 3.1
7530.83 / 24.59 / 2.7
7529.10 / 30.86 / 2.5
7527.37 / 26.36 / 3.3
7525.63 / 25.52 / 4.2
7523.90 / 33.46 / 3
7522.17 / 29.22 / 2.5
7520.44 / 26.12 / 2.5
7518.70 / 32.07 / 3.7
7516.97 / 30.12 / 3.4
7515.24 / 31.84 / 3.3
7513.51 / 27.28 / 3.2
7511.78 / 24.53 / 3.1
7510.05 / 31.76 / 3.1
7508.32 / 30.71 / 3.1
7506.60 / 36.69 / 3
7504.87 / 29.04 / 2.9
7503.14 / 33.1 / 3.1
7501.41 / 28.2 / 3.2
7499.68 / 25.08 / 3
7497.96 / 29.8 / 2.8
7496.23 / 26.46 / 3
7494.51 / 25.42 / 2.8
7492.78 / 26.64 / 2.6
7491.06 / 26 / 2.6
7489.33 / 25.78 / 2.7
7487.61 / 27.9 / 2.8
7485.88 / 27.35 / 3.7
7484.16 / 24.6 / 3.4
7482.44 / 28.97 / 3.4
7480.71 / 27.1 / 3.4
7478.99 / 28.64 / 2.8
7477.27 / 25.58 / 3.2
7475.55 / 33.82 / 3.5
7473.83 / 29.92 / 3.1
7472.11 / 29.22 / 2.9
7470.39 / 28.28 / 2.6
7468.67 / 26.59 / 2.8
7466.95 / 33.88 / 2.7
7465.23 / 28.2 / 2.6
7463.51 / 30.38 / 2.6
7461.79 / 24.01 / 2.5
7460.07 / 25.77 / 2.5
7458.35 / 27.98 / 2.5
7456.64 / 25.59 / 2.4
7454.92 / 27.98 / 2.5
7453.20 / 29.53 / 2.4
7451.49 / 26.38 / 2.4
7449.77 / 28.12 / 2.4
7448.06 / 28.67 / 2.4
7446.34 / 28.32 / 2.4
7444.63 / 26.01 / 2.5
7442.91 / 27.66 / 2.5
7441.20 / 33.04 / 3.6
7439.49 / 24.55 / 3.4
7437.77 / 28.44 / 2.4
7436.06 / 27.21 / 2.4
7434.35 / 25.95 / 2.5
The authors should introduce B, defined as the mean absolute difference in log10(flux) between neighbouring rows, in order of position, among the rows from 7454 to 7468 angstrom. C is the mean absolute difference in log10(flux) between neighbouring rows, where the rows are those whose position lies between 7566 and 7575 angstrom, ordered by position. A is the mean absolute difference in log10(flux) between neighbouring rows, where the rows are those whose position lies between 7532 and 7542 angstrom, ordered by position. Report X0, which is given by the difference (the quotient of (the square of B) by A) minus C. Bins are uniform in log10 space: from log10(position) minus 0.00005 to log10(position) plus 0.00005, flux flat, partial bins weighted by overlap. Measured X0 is 0.017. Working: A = 0.031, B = 0.051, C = 0.07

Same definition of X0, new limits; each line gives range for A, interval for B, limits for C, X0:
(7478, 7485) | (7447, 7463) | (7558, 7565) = -0.008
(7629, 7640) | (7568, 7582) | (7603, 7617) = 0.026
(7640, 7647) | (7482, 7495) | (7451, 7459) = -0.019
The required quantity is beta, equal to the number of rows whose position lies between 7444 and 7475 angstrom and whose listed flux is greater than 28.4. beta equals 6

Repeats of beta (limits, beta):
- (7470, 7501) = 6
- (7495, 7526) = 11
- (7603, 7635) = 15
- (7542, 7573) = 7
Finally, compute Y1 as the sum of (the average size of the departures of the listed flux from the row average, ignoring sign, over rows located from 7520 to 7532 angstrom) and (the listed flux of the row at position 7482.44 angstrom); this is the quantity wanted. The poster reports 31.7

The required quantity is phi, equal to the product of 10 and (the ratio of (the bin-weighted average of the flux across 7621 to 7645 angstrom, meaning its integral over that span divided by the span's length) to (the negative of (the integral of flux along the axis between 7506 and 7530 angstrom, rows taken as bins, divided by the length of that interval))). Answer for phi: -10.2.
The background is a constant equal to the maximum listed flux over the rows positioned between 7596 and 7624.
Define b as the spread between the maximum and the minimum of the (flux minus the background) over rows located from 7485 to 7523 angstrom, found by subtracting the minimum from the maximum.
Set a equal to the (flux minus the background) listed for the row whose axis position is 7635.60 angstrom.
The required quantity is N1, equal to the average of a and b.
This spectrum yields 2.2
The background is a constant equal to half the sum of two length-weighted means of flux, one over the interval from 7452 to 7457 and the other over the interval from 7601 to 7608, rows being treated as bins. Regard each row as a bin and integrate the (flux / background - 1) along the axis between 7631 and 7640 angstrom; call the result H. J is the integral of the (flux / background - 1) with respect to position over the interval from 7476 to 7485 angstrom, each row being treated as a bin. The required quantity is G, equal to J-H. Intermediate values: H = 0.8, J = -0.5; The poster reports -1.4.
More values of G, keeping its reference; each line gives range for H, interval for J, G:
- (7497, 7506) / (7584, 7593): -0.1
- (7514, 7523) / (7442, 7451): -0.6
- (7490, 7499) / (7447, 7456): 0.4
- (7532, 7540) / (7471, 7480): 0.2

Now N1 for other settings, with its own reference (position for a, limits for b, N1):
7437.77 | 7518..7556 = 1.2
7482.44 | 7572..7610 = 4.6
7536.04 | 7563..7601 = 3.4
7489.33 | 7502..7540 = 1.0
